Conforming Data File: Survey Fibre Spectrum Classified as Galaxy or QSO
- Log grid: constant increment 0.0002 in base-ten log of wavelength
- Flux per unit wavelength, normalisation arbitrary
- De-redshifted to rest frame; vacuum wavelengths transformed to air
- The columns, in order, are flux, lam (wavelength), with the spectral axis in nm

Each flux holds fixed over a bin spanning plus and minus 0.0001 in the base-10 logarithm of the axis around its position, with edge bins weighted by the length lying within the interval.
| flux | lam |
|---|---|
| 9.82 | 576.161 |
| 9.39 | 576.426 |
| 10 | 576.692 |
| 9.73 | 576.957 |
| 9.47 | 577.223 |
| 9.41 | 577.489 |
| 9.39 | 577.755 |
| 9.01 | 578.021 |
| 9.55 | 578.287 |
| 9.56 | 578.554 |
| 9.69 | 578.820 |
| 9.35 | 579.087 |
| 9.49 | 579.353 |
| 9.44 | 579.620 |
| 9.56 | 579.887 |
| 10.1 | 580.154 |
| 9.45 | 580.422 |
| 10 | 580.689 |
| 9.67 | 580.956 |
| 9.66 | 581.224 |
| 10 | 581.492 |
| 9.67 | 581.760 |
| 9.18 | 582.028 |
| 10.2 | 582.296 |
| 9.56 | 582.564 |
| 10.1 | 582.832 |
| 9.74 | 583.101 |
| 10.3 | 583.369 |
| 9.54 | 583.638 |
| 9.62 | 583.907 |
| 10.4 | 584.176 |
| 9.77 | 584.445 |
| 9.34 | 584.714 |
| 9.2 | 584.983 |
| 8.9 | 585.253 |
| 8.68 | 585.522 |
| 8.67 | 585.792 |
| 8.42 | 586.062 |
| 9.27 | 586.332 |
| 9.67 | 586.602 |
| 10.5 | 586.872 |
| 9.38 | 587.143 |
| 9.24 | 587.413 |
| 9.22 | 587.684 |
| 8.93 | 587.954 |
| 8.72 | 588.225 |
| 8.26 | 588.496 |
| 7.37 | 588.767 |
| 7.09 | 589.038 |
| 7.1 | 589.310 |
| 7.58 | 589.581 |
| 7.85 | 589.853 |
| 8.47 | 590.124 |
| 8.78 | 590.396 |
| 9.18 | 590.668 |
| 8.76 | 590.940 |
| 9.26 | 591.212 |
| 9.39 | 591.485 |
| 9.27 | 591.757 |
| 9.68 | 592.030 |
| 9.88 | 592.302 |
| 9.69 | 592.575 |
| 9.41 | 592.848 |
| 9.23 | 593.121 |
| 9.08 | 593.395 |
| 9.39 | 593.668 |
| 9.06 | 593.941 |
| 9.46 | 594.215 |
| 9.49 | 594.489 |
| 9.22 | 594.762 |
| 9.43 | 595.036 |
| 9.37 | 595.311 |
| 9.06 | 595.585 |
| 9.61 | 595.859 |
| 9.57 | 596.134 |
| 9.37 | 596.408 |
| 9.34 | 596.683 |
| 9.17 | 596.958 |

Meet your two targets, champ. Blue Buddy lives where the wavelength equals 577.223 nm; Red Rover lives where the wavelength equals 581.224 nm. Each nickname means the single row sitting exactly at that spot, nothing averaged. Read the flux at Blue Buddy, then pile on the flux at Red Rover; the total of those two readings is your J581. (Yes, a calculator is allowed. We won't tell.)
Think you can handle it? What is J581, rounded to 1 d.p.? 19.1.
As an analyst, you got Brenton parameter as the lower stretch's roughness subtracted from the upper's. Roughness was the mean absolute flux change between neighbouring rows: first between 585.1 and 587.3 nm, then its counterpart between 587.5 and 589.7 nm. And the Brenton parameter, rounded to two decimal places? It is -0.15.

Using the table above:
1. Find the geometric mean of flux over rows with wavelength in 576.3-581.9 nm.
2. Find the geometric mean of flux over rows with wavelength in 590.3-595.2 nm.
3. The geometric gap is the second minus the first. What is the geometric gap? -0.3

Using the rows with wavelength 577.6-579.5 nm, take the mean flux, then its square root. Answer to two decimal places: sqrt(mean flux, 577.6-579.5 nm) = 3.07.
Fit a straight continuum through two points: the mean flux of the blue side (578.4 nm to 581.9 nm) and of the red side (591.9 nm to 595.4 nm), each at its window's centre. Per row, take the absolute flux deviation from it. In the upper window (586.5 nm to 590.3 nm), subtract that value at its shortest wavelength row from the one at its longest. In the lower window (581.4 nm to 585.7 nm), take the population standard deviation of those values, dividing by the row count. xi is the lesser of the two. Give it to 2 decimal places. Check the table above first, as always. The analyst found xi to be 0.28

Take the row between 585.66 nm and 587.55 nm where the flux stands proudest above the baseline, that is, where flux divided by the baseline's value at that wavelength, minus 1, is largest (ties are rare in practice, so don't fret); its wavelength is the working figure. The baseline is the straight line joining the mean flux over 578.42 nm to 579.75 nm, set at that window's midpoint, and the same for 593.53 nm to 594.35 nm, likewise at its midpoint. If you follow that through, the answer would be 586.872 nm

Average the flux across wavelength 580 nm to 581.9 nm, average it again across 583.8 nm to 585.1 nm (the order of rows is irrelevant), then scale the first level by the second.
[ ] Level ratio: 1.01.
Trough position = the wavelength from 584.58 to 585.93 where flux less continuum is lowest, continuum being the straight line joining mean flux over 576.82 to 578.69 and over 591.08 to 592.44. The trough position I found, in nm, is 585.792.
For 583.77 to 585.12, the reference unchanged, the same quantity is 584.983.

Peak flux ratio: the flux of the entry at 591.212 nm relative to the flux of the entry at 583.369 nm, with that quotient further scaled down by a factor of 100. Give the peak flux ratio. 0.0090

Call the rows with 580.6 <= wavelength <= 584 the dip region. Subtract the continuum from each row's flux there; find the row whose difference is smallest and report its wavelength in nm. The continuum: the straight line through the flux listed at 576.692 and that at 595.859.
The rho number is 582.028 nm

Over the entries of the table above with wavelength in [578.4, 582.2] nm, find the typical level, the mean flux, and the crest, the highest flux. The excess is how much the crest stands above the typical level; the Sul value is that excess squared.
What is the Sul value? 0.22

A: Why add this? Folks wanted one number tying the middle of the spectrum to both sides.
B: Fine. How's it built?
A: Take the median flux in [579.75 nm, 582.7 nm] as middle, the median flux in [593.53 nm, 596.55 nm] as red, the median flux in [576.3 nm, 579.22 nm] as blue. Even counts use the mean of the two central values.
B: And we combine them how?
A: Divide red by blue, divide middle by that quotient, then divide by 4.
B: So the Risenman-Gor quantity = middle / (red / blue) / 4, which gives 2.44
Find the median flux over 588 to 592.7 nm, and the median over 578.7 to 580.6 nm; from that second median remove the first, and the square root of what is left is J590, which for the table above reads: 0.85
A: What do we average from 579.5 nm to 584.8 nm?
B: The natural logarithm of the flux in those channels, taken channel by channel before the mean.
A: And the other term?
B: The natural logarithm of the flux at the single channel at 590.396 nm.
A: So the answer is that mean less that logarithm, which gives 0.11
